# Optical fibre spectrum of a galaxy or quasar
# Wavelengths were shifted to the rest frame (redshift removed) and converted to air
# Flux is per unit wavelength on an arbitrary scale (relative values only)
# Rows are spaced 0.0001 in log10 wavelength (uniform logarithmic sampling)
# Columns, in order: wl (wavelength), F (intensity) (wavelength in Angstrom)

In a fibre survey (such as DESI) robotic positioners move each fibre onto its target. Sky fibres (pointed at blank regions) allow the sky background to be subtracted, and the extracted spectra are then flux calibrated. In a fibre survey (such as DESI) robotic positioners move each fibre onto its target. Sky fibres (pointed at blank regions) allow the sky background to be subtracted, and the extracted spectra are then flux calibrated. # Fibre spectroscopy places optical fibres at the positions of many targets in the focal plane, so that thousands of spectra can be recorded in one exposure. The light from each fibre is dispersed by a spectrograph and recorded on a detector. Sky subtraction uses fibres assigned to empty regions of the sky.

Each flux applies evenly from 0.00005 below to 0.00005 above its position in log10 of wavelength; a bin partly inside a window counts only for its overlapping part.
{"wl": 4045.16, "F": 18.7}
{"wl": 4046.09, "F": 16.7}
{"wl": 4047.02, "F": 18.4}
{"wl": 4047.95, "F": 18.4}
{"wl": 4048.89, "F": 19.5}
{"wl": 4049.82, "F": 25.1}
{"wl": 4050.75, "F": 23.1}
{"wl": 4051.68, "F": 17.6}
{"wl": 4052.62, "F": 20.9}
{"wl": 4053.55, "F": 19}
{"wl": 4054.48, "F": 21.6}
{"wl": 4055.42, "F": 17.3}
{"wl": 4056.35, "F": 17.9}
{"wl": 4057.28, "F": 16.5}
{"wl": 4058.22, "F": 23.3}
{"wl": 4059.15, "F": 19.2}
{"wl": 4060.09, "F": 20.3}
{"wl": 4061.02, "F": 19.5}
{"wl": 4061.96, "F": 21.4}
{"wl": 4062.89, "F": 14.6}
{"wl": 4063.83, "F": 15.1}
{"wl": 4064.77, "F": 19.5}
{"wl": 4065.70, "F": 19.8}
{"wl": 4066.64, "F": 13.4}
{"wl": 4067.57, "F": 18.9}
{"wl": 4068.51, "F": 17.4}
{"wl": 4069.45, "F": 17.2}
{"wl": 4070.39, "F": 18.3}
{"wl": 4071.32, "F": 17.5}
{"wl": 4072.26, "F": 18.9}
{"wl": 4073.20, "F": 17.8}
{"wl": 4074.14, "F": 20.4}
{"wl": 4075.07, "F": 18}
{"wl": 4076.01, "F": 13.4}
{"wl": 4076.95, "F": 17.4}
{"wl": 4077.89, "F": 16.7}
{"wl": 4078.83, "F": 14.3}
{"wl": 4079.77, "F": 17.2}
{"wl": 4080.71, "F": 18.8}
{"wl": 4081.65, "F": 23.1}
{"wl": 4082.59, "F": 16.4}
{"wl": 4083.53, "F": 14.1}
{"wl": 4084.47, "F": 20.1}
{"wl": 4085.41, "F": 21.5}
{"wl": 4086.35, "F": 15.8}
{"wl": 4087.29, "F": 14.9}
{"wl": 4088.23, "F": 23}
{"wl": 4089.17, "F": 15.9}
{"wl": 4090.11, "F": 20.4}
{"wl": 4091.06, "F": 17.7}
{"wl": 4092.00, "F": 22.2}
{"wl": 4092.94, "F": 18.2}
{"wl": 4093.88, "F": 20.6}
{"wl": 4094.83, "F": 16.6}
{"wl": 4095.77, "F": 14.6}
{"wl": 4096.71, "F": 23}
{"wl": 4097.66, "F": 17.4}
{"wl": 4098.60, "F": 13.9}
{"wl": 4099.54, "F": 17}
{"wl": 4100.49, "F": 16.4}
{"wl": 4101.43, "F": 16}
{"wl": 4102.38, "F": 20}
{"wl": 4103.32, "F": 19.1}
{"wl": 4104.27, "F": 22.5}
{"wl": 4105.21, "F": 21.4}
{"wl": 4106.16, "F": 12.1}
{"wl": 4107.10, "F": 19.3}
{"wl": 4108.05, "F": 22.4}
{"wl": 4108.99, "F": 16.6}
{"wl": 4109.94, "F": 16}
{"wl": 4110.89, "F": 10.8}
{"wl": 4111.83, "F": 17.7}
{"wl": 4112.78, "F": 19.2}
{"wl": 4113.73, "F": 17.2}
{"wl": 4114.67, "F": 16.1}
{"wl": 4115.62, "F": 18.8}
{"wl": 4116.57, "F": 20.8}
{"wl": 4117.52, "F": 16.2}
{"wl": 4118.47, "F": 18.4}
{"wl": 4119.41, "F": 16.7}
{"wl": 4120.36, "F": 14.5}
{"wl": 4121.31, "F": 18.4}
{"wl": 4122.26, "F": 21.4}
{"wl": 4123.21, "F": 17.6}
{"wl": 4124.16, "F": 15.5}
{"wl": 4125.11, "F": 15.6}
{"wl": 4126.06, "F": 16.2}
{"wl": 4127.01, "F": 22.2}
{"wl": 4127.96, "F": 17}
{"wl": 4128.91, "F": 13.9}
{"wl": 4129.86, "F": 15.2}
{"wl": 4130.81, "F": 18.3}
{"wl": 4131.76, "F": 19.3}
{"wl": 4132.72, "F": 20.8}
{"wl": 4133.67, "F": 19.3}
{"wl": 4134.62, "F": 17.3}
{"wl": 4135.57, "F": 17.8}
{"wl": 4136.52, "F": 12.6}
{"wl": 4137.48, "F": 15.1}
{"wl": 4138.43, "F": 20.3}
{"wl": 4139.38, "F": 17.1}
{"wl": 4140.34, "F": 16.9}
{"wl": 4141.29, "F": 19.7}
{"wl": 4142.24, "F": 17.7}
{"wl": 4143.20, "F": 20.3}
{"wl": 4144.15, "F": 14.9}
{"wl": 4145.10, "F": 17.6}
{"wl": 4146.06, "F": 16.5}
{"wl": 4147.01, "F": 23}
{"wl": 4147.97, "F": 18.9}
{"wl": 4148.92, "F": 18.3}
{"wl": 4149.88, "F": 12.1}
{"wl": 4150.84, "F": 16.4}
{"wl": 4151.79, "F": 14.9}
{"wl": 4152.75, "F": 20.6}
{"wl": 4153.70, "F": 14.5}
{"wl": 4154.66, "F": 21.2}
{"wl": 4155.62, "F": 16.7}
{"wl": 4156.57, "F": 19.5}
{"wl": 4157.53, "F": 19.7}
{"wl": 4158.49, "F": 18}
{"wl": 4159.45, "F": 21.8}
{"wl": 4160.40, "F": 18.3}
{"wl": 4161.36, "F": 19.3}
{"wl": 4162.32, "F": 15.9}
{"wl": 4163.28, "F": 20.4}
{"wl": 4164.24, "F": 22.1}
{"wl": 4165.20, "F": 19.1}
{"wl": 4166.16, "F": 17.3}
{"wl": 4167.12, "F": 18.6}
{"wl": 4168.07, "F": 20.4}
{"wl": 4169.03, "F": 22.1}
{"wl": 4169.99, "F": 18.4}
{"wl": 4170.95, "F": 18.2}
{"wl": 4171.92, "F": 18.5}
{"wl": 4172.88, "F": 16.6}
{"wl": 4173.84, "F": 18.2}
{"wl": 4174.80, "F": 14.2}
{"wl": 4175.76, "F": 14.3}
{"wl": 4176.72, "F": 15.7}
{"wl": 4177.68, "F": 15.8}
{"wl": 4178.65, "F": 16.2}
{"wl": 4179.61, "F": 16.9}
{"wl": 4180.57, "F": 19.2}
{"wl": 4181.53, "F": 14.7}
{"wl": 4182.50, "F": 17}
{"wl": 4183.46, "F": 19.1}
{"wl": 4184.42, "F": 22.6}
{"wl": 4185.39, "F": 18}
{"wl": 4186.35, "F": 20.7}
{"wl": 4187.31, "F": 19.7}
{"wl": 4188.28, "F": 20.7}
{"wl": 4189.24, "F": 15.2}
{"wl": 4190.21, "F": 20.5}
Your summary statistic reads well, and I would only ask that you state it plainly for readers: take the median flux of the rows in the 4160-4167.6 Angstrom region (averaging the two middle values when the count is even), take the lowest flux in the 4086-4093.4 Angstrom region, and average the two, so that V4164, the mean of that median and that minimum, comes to 16.9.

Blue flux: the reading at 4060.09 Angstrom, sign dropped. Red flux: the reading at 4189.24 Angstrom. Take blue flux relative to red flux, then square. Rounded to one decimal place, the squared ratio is 1.8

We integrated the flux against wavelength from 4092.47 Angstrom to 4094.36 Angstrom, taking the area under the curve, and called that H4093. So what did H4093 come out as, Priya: 37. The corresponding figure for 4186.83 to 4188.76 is 39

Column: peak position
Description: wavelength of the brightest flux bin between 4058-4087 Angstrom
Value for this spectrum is 4058.22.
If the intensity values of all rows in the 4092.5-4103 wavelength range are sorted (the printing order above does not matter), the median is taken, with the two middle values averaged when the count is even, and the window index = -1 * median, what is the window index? -17.0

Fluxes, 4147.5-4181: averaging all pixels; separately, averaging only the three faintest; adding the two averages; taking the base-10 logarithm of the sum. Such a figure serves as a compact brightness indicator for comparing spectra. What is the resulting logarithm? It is 1.50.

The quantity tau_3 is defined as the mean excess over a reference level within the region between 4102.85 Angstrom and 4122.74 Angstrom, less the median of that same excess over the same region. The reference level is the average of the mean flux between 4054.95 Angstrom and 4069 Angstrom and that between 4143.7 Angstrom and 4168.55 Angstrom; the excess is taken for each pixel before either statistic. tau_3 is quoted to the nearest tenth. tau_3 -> -0.5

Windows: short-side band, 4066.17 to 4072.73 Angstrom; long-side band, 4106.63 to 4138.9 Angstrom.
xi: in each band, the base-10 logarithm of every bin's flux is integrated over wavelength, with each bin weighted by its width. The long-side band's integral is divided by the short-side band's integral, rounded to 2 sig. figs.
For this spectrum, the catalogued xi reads 4.9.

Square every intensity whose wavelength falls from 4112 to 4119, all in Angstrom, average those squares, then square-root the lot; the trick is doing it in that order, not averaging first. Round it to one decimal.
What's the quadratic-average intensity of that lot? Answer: 18.2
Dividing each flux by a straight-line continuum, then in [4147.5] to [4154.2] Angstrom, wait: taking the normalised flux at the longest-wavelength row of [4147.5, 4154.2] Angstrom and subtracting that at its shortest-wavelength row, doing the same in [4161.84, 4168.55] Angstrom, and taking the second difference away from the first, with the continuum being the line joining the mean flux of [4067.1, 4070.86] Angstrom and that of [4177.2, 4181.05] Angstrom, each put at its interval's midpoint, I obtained -0.52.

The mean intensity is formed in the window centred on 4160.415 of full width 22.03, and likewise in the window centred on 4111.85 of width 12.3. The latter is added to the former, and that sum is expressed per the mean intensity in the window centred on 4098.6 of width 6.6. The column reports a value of 2.11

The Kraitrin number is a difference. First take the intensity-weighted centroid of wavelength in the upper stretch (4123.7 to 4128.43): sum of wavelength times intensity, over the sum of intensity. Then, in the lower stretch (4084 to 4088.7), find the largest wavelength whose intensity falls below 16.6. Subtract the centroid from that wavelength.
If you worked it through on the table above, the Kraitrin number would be -38.9 Angstrom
